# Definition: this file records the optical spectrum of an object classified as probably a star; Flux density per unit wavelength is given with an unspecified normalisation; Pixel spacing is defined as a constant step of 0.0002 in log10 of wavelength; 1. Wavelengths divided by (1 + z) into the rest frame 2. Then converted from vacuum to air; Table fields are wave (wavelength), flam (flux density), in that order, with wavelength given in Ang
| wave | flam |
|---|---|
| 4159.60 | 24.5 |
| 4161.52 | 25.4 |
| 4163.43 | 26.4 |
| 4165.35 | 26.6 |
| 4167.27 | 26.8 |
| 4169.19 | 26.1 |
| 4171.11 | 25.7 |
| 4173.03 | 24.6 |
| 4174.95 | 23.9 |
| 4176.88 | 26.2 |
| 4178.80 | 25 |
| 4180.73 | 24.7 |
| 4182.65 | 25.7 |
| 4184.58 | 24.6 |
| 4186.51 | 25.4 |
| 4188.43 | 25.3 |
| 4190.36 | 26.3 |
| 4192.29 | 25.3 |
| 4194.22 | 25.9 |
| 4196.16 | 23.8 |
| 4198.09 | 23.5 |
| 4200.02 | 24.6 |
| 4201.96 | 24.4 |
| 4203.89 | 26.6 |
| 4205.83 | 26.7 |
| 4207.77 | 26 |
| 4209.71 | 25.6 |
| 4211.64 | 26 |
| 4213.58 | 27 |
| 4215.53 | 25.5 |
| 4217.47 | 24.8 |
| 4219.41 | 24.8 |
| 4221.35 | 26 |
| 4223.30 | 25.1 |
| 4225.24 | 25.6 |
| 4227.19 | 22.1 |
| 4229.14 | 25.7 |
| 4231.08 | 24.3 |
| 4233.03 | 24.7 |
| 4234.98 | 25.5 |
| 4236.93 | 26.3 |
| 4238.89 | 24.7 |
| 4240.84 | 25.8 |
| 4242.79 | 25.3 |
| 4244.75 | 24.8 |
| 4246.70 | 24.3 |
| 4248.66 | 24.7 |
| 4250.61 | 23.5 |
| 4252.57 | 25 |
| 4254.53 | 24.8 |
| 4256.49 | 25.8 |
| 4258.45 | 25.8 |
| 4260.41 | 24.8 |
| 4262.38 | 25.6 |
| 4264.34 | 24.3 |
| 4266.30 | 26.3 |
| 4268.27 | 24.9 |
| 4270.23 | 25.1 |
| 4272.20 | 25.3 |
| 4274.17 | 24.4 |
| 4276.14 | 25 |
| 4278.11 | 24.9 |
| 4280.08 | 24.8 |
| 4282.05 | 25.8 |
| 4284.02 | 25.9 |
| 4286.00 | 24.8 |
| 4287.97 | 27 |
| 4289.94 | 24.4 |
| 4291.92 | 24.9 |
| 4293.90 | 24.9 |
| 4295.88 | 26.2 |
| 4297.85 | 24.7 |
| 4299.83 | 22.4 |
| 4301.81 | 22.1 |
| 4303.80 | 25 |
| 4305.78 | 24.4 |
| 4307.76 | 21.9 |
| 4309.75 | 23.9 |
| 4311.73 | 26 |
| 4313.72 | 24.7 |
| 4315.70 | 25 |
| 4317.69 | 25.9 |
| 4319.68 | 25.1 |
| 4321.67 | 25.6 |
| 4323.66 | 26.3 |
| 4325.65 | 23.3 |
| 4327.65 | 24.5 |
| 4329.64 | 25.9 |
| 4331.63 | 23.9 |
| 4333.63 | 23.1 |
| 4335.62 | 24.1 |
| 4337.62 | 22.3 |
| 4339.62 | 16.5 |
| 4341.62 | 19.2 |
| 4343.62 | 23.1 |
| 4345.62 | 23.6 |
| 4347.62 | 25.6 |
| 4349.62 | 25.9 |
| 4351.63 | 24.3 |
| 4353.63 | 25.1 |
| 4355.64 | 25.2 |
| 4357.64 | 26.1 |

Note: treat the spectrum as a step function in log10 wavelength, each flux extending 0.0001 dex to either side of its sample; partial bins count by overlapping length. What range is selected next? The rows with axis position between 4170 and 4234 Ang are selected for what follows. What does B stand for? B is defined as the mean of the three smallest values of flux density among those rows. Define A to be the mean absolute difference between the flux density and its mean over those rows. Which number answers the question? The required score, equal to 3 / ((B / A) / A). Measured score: 0.081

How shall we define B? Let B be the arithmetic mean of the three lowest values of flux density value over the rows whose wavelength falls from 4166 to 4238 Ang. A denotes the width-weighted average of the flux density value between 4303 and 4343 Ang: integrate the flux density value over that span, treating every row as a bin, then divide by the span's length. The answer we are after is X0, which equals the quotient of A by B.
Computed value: 1.030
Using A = 23.8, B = 23.1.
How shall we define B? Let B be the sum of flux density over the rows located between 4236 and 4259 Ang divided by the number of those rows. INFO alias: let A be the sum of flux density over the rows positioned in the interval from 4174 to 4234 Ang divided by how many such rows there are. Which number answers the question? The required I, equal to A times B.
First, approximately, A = 25.2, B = 25.1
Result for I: 632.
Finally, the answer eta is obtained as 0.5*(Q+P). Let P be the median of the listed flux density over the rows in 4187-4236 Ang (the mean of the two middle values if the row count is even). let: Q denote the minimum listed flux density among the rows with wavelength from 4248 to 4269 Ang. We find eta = 24.5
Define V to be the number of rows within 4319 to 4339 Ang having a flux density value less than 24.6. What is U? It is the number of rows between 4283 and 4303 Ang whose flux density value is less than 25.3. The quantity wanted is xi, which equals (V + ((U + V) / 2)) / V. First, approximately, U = 7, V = 6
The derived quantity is 2.08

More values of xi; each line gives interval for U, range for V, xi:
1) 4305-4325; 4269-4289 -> 4.50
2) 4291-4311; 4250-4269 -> 3.75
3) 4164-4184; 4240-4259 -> 2.50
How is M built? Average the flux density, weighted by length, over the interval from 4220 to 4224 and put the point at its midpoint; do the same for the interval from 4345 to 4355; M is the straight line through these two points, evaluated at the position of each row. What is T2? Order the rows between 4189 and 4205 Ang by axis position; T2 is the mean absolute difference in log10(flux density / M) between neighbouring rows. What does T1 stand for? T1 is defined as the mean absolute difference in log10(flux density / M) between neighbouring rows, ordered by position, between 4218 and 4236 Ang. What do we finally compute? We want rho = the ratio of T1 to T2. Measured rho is 1.5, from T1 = 0.027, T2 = 0.019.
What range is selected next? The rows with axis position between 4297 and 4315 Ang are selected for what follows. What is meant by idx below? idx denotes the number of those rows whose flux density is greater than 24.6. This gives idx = 4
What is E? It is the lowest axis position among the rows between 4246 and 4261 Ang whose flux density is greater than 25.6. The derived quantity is 4256.49 Ang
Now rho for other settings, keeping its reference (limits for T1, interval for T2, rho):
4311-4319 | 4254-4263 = 1.2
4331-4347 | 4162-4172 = 8.2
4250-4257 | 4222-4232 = 0.4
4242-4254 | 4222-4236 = 0.5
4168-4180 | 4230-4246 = 1.4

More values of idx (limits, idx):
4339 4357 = 4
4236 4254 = 7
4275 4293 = 8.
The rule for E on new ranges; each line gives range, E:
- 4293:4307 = 4295.88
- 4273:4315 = 4282.05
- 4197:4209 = 4203.89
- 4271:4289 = 4282.05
